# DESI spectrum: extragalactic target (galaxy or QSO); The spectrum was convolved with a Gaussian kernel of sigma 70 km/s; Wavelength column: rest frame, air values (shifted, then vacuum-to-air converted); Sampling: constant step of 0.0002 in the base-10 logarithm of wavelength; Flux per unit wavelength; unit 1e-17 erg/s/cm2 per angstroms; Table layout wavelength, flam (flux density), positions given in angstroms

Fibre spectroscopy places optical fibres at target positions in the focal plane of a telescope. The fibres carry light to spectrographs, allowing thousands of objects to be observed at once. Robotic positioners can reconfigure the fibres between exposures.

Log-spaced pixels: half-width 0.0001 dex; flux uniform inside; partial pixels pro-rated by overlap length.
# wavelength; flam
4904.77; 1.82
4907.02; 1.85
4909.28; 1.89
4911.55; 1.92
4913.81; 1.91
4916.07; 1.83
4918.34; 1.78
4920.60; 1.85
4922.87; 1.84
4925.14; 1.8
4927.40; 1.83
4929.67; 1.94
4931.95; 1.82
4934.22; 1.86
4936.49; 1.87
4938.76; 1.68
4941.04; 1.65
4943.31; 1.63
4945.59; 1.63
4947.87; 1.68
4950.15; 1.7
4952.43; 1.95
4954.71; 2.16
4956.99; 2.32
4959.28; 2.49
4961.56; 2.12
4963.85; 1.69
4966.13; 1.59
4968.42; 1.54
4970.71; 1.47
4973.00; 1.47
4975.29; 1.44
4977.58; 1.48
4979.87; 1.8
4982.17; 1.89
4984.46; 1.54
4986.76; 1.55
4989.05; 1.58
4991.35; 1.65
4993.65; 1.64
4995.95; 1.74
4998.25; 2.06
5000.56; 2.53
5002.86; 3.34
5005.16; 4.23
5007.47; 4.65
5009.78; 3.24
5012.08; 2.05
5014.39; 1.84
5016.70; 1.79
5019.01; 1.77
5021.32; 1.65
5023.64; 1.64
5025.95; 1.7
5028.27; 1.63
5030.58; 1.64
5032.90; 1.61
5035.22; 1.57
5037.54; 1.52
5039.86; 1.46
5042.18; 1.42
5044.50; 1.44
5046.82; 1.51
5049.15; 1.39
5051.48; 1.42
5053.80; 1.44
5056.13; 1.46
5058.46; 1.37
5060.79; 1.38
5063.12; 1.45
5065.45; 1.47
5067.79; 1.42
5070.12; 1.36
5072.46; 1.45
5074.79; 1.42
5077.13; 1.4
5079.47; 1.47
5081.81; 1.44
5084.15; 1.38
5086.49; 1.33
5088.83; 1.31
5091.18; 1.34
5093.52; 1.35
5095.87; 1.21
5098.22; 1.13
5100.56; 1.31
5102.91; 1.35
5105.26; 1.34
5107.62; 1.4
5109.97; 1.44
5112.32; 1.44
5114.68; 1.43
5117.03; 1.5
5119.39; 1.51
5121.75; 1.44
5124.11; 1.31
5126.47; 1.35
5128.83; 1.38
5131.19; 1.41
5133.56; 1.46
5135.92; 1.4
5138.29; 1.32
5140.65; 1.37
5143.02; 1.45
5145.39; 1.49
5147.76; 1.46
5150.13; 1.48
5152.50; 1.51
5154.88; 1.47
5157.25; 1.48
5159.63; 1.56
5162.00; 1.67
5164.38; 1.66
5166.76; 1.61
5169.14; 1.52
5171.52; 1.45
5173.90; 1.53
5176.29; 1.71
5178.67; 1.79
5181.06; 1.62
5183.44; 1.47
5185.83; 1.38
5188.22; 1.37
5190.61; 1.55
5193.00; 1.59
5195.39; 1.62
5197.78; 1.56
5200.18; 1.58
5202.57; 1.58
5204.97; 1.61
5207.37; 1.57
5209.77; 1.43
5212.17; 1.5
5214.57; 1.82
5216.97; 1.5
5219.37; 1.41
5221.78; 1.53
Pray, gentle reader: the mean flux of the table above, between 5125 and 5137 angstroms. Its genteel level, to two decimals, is 1.40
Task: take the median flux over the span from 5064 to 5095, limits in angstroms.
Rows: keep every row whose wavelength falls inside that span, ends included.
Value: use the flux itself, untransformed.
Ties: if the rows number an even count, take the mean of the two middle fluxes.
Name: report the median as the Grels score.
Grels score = 1.40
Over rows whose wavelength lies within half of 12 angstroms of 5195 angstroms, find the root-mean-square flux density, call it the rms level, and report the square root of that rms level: 1.26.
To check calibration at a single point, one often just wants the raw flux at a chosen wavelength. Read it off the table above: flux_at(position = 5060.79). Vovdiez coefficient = 1.38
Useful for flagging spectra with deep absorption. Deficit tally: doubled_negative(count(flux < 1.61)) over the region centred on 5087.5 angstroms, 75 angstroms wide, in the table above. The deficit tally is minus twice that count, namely -64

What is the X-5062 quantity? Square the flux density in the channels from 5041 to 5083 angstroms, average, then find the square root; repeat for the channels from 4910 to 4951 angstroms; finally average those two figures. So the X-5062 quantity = 1.61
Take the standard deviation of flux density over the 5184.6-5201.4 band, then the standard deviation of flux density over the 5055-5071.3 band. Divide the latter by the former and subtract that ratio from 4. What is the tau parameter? 3.55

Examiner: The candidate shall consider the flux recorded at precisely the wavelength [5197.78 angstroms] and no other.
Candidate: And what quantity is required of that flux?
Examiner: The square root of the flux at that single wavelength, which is 1.25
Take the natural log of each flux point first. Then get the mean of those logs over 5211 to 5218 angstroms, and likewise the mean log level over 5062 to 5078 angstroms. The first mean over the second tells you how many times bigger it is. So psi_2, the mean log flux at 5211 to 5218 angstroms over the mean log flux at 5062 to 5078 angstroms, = 1.3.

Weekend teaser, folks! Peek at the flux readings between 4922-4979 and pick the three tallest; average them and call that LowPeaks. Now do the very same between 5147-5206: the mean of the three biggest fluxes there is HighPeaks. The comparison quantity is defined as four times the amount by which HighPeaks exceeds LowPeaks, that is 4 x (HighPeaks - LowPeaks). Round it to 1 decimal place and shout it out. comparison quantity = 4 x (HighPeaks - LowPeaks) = -2.4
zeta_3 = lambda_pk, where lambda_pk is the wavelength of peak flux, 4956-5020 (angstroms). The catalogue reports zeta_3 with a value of 5007.47 angstroms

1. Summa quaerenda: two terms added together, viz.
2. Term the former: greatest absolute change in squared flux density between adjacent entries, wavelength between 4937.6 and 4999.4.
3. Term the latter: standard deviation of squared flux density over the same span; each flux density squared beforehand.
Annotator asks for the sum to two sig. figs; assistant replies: 2.7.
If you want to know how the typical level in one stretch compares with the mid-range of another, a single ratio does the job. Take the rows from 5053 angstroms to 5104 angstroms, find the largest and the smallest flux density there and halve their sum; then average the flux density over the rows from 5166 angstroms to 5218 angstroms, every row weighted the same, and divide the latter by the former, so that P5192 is 1.20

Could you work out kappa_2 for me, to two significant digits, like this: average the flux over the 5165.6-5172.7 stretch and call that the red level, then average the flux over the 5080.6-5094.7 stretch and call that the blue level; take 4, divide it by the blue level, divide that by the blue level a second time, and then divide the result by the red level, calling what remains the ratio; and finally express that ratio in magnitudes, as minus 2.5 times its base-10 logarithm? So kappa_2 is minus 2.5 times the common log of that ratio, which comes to -0.38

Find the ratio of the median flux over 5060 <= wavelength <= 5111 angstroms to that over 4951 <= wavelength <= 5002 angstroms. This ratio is 0.83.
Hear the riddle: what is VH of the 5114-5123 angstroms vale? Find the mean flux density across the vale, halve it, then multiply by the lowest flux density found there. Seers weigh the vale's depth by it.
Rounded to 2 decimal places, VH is 1.05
